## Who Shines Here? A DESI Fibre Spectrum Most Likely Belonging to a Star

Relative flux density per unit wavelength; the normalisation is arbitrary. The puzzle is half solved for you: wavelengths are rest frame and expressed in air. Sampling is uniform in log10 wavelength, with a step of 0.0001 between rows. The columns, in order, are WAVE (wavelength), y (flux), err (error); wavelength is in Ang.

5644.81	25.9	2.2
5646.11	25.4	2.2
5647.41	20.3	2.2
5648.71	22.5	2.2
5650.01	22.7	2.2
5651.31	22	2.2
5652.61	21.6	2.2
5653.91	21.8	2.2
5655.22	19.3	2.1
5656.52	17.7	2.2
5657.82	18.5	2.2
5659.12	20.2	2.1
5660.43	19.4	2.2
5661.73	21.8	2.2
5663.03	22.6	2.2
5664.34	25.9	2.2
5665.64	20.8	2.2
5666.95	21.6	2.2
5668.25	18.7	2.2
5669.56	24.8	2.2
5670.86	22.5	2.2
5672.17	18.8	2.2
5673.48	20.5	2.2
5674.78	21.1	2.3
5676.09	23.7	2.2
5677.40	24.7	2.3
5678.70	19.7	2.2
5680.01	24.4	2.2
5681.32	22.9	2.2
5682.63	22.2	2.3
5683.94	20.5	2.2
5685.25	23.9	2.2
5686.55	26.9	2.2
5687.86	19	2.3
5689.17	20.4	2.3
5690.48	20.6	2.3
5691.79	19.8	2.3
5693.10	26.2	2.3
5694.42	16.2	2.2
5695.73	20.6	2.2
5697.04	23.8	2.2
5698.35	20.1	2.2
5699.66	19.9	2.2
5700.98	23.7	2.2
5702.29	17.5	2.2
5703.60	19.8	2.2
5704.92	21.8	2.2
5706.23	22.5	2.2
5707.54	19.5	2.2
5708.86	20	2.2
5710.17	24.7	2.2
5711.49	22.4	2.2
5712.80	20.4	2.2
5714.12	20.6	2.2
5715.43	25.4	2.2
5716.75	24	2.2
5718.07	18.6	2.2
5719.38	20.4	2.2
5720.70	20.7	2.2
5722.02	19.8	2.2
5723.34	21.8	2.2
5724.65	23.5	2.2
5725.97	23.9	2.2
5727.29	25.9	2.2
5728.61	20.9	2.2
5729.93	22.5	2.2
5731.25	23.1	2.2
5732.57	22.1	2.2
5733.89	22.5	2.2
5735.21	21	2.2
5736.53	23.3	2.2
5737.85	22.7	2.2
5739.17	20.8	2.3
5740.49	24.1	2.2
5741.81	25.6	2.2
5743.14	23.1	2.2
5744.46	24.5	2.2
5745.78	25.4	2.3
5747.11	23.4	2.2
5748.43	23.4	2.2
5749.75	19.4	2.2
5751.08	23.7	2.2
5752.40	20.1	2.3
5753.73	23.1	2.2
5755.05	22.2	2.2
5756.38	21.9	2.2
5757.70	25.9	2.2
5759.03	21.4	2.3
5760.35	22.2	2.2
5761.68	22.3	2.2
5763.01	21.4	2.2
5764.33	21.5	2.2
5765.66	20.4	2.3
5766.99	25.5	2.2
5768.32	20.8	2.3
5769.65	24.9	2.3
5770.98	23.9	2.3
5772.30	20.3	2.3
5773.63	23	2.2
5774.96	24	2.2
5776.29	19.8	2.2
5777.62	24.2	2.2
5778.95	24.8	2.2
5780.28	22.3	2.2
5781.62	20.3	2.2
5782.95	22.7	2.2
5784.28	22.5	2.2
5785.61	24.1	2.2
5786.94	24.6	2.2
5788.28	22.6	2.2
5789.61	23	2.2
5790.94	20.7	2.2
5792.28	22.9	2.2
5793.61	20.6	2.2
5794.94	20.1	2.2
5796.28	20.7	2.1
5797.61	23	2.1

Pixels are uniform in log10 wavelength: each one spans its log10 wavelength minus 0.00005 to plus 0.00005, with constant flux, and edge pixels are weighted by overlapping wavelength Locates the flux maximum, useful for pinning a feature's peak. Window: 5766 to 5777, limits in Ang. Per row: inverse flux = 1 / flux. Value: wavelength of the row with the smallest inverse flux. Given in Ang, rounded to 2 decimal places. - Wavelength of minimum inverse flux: 5766.99 Ang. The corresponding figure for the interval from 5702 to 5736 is 5727.29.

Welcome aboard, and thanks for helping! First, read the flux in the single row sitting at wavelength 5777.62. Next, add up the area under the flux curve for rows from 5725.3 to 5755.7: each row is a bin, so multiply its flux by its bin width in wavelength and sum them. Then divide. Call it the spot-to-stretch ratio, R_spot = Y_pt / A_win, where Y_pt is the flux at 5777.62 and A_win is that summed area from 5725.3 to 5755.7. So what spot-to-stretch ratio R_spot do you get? 0.035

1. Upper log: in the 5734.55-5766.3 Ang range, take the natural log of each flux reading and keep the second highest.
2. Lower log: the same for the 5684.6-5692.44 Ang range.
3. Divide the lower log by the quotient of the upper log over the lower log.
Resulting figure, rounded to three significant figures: 3.11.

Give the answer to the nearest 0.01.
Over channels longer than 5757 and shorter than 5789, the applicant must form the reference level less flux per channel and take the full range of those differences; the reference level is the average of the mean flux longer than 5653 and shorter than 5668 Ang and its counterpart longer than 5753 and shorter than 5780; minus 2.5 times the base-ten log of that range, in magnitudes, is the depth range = -1.96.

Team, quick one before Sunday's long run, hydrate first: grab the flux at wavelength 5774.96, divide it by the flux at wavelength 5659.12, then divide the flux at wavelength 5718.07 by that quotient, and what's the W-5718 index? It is 15.7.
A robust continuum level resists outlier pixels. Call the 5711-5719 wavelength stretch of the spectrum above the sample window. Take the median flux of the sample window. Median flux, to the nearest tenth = 21.5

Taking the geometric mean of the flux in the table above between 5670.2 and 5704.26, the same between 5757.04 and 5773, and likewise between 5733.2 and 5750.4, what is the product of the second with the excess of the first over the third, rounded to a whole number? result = -36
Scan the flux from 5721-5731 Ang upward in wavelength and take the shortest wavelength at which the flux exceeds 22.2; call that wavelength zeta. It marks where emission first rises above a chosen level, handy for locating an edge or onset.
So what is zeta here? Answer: 5724.65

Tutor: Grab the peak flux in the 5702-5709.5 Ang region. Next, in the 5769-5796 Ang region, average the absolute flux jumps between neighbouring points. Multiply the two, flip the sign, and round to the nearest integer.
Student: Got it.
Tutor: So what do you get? -43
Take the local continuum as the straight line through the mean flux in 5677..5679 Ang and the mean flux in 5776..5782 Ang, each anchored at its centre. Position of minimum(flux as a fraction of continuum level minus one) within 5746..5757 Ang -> 5749.75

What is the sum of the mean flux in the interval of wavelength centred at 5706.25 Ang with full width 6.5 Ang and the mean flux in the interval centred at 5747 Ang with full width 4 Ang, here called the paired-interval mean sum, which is 44.8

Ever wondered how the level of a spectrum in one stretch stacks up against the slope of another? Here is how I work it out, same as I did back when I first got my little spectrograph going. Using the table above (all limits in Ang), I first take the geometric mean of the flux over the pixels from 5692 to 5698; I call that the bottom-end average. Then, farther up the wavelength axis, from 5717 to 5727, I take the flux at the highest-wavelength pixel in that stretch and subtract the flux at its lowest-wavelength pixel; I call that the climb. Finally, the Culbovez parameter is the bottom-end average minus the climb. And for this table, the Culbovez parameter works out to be 16.1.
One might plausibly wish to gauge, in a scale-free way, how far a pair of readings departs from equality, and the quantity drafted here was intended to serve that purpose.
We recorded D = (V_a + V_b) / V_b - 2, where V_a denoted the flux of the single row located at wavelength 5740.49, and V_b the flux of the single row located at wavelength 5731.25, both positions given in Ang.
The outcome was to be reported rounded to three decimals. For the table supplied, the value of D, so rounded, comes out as 0.043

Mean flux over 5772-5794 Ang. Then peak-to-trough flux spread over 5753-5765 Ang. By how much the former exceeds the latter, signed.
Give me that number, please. 18.0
